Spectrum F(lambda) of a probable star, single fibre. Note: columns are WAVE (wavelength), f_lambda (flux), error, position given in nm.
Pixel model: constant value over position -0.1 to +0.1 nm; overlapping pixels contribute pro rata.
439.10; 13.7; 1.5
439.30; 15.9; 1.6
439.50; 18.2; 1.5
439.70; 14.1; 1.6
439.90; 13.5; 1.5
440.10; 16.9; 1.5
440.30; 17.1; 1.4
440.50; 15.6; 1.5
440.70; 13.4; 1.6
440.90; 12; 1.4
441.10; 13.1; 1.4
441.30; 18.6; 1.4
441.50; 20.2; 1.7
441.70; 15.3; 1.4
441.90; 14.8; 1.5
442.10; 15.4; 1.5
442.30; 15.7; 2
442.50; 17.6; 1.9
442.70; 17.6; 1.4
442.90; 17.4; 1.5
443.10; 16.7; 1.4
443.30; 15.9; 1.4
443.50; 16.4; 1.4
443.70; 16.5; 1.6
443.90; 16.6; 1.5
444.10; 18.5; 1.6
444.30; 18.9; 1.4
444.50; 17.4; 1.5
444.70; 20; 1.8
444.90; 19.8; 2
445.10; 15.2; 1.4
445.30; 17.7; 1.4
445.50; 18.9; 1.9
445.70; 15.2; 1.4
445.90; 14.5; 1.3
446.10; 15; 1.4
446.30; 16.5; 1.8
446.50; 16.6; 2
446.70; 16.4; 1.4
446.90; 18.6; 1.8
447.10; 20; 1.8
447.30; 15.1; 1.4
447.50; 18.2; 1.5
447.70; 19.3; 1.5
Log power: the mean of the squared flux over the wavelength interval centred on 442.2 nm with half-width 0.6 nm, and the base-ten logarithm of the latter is 2.41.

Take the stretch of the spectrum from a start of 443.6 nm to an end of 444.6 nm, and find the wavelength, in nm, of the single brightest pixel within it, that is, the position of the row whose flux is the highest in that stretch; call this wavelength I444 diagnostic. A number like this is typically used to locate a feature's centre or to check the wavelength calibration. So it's 444.30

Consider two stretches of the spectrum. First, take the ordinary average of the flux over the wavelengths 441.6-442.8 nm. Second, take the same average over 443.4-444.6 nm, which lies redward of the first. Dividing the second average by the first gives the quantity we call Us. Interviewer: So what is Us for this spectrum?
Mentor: 1.08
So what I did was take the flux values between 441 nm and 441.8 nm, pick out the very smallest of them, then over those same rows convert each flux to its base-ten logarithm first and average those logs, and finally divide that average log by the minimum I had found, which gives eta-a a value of 0.093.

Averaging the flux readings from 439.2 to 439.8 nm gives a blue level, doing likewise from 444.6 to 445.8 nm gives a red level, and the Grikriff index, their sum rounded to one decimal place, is 33.9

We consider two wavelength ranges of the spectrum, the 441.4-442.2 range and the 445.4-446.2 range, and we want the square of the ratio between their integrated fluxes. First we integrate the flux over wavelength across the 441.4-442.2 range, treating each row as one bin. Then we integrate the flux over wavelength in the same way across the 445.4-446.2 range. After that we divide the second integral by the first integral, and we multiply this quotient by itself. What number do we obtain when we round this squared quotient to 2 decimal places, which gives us 0.94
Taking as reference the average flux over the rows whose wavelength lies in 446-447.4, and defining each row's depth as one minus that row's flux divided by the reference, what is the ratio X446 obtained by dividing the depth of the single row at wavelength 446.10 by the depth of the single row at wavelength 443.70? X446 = 5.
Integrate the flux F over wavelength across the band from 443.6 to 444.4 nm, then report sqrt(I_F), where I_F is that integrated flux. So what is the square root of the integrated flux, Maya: 3.8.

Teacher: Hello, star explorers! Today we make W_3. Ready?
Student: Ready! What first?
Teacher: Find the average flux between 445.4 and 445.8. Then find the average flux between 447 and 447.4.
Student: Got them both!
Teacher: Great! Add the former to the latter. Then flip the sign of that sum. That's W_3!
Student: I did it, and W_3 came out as -34.6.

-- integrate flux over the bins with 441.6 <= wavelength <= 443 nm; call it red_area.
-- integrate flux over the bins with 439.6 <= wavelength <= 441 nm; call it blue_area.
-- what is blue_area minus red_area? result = -2.2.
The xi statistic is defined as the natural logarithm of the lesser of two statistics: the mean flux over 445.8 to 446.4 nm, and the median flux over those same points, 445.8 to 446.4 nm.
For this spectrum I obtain 2.71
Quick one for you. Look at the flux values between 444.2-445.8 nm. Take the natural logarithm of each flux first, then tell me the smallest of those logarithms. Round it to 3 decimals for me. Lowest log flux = 2.721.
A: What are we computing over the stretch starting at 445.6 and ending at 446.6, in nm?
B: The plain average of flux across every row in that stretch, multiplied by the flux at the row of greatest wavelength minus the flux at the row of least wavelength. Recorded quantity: 22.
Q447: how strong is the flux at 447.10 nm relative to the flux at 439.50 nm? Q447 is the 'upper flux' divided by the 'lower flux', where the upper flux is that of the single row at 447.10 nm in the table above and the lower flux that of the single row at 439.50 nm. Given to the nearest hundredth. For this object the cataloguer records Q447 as 1.10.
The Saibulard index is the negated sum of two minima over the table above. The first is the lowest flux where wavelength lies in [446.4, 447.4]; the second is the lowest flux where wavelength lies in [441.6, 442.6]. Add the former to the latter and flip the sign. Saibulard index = -29.9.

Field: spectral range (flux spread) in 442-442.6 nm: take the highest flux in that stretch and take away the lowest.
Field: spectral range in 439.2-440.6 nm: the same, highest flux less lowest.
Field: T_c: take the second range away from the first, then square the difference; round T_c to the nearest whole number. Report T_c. 6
